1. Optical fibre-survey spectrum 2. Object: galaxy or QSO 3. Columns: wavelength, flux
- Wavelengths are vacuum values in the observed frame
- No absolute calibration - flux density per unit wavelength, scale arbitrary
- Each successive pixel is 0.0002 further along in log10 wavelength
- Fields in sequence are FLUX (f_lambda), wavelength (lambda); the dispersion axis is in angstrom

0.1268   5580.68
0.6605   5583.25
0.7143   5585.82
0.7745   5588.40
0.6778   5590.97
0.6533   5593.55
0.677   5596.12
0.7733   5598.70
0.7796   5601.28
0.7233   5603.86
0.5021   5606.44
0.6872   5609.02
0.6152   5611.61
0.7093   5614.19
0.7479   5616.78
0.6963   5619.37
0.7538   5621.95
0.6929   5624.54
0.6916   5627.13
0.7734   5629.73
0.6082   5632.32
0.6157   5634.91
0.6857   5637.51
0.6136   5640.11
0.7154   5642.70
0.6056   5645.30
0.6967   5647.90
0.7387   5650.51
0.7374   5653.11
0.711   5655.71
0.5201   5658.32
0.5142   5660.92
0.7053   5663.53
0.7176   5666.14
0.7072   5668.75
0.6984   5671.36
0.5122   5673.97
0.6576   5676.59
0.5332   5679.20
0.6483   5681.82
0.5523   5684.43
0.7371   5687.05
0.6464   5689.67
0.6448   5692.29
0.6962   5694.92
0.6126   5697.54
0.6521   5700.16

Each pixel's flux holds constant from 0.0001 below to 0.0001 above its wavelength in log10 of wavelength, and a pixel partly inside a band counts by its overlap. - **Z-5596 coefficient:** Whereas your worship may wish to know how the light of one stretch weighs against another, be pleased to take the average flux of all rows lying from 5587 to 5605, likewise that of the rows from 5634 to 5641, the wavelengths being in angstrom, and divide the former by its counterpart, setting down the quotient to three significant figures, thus 1.13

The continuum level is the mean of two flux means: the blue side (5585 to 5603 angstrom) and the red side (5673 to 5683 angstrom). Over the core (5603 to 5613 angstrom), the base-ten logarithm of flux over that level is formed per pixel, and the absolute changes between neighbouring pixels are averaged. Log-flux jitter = 0.11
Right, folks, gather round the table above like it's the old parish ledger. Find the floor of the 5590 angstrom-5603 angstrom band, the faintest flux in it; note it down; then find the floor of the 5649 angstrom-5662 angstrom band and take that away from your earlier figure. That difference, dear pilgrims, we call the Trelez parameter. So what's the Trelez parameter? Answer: 0.14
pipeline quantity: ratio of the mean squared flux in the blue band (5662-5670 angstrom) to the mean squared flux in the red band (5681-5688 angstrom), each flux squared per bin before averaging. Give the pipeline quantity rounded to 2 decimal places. 1.19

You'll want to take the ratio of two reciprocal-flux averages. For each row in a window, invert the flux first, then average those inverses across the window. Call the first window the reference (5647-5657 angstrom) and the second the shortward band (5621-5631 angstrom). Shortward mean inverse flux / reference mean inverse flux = 0.99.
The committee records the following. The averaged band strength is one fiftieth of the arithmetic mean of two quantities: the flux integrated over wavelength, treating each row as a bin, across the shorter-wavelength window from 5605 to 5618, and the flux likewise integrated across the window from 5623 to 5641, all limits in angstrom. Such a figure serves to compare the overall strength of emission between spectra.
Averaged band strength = 0.206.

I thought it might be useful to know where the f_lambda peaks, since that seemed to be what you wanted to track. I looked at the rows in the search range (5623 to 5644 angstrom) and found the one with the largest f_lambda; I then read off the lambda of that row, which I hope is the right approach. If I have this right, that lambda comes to 5629.73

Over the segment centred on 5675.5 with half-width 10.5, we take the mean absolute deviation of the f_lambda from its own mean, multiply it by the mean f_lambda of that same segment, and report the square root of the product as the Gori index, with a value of 0.21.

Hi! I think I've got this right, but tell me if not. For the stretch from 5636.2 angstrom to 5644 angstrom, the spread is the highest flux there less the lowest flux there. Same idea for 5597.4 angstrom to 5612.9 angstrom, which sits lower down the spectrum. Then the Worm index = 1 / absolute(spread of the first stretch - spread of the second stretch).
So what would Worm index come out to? 6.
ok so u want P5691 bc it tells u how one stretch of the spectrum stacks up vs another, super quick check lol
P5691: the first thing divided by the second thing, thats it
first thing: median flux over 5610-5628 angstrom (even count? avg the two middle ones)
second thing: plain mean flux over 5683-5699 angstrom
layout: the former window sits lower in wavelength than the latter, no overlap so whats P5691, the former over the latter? 1.07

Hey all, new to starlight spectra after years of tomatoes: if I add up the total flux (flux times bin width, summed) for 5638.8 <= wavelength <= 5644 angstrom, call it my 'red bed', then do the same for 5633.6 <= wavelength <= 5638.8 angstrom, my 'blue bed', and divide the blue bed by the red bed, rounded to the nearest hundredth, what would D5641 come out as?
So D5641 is 0.98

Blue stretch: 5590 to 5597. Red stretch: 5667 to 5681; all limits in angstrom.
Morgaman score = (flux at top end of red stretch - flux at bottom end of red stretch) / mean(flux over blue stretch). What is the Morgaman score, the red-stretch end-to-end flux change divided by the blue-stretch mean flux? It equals -0.26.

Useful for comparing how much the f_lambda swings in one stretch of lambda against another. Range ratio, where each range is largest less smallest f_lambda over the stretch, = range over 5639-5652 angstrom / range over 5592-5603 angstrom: 1.1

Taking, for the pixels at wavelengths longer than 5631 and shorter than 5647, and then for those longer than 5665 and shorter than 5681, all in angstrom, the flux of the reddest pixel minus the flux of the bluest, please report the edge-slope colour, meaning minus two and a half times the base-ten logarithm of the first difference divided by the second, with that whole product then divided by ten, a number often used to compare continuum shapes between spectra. 0.46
